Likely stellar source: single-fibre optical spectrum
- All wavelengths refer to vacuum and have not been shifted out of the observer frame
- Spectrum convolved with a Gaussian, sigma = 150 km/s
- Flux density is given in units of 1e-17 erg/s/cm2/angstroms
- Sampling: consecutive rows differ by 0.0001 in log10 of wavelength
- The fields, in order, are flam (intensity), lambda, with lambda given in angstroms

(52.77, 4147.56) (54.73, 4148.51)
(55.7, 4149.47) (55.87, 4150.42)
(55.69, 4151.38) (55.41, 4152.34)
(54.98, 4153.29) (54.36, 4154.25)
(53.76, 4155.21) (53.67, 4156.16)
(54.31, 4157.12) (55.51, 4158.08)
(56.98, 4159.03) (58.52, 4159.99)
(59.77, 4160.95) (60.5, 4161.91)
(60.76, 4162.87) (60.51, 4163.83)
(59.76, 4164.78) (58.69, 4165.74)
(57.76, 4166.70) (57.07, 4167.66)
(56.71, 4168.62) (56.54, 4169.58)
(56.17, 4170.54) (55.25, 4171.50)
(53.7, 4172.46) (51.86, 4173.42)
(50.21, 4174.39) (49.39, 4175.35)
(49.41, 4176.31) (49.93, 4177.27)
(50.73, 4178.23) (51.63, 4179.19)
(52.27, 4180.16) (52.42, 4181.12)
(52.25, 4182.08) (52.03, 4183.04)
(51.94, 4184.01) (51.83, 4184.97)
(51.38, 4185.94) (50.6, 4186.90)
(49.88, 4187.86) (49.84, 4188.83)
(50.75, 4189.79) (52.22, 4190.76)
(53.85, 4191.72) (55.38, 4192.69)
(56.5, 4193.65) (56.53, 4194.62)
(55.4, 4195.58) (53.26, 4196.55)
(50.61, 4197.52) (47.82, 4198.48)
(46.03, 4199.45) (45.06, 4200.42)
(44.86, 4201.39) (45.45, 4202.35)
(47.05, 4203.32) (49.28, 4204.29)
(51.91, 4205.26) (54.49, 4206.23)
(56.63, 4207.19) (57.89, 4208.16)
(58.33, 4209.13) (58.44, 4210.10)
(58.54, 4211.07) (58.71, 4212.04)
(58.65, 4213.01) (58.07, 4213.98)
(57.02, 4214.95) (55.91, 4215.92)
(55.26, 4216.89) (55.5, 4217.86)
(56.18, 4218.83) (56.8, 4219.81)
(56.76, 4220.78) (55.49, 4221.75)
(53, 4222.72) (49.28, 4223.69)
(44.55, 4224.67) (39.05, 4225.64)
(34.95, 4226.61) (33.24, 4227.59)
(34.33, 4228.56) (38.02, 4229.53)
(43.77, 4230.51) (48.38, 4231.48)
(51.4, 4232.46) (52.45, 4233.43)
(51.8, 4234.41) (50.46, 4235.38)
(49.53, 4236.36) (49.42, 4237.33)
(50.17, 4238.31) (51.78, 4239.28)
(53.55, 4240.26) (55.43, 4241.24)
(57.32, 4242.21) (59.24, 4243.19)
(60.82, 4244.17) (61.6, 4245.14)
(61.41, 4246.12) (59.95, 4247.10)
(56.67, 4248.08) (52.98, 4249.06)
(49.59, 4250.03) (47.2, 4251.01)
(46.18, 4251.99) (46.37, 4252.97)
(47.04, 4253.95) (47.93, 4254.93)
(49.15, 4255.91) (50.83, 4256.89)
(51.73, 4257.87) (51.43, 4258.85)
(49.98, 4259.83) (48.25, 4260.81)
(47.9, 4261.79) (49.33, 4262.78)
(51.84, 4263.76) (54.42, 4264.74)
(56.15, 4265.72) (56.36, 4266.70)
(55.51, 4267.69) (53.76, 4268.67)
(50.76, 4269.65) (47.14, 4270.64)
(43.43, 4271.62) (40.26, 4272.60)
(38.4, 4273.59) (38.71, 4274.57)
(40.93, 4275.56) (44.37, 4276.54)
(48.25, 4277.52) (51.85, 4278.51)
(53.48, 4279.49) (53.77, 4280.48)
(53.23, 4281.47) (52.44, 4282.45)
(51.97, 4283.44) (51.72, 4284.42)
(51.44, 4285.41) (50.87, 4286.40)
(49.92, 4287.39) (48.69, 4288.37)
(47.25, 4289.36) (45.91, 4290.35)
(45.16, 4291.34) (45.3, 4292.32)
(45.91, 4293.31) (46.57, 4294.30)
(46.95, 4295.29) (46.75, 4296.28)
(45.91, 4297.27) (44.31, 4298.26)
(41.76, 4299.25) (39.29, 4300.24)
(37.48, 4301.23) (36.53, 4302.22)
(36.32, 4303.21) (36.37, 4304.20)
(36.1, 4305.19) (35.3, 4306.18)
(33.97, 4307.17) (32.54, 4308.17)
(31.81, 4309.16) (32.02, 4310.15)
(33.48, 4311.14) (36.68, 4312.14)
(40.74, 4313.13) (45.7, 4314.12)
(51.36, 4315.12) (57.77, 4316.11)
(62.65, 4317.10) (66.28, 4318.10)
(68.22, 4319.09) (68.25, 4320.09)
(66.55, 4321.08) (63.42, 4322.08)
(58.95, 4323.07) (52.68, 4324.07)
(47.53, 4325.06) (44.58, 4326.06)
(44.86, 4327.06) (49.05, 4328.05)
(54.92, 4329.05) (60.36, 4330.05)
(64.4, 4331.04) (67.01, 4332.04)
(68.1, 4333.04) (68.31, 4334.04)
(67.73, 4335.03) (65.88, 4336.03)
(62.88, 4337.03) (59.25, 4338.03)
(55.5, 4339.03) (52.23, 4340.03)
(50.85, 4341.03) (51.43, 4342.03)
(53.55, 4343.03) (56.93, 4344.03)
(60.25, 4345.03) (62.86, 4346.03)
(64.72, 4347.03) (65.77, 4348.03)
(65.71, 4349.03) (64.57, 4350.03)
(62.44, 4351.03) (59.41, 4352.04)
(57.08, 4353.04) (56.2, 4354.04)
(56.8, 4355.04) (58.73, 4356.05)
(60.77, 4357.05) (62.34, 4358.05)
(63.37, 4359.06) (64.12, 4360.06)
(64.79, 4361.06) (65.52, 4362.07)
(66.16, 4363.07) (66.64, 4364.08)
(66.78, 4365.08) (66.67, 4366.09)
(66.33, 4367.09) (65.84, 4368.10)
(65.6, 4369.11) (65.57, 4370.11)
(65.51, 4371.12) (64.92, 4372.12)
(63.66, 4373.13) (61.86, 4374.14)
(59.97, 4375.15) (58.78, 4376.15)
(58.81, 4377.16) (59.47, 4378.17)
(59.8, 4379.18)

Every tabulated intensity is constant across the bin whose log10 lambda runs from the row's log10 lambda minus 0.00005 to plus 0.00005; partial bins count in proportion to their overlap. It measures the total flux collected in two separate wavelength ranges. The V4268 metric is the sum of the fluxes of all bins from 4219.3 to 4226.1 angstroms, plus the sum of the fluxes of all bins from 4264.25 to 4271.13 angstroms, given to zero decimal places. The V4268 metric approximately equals 729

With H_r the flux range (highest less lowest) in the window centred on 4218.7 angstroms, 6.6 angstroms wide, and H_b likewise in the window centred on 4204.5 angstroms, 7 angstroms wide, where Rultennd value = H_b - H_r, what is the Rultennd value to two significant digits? 10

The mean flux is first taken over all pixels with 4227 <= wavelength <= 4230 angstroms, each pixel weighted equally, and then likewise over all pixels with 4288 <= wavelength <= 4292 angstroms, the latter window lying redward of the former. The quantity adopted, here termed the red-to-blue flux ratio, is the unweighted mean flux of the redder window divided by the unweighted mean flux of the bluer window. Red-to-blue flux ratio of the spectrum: 1.33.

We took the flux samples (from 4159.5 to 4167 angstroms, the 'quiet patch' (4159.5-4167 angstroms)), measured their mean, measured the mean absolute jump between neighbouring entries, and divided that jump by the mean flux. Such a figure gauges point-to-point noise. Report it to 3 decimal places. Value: 0.013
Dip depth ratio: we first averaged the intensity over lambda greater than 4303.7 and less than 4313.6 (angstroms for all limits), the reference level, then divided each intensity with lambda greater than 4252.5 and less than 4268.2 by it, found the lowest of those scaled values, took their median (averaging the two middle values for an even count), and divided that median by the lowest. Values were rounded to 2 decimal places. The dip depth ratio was 1.09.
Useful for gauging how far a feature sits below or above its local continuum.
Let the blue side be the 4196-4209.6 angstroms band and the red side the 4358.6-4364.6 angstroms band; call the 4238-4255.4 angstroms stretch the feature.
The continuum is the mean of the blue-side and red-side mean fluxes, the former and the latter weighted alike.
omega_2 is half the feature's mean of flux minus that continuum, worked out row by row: -2.1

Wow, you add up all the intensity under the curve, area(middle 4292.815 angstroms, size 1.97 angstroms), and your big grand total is 90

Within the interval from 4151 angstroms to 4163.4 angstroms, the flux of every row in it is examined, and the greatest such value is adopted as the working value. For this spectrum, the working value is 60.76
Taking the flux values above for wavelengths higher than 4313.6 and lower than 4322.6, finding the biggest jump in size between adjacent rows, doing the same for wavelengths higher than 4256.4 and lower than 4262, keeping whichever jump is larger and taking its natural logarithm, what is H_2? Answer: 1.9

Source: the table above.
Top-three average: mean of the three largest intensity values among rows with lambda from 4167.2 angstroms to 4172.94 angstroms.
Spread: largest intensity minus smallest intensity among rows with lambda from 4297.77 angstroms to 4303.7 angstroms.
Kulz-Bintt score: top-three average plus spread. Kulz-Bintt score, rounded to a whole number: 65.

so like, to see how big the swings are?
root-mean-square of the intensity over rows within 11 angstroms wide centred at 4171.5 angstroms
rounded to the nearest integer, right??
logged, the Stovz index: 54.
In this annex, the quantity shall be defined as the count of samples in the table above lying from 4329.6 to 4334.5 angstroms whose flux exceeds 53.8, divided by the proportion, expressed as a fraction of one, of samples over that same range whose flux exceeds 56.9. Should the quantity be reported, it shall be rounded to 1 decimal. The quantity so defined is 5.0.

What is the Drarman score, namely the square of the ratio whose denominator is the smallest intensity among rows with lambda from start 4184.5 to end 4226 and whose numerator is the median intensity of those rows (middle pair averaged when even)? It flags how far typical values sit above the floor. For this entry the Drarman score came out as 1.90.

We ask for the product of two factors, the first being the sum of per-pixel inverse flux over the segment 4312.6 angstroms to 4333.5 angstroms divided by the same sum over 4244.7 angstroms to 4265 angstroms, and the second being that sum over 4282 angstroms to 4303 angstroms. 0.42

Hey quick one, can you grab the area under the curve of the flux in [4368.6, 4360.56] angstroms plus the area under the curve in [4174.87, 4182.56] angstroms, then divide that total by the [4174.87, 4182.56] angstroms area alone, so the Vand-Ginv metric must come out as 2.4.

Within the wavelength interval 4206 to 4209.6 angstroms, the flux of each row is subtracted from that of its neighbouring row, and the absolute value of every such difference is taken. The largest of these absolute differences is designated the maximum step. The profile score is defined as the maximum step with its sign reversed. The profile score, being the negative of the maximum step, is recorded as -2.1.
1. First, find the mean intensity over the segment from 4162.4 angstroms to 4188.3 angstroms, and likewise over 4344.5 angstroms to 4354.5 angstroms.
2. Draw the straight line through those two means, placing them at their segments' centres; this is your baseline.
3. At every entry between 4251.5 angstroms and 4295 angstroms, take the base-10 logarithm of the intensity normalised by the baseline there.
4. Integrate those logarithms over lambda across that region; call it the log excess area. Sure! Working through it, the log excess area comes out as -3.4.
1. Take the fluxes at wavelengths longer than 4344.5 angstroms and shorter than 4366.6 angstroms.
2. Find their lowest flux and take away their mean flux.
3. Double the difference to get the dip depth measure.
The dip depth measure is -13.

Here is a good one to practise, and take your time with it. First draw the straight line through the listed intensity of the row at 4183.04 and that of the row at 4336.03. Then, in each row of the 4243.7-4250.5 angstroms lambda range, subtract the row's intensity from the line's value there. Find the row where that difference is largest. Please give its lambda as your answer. 4250.03 angstroms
